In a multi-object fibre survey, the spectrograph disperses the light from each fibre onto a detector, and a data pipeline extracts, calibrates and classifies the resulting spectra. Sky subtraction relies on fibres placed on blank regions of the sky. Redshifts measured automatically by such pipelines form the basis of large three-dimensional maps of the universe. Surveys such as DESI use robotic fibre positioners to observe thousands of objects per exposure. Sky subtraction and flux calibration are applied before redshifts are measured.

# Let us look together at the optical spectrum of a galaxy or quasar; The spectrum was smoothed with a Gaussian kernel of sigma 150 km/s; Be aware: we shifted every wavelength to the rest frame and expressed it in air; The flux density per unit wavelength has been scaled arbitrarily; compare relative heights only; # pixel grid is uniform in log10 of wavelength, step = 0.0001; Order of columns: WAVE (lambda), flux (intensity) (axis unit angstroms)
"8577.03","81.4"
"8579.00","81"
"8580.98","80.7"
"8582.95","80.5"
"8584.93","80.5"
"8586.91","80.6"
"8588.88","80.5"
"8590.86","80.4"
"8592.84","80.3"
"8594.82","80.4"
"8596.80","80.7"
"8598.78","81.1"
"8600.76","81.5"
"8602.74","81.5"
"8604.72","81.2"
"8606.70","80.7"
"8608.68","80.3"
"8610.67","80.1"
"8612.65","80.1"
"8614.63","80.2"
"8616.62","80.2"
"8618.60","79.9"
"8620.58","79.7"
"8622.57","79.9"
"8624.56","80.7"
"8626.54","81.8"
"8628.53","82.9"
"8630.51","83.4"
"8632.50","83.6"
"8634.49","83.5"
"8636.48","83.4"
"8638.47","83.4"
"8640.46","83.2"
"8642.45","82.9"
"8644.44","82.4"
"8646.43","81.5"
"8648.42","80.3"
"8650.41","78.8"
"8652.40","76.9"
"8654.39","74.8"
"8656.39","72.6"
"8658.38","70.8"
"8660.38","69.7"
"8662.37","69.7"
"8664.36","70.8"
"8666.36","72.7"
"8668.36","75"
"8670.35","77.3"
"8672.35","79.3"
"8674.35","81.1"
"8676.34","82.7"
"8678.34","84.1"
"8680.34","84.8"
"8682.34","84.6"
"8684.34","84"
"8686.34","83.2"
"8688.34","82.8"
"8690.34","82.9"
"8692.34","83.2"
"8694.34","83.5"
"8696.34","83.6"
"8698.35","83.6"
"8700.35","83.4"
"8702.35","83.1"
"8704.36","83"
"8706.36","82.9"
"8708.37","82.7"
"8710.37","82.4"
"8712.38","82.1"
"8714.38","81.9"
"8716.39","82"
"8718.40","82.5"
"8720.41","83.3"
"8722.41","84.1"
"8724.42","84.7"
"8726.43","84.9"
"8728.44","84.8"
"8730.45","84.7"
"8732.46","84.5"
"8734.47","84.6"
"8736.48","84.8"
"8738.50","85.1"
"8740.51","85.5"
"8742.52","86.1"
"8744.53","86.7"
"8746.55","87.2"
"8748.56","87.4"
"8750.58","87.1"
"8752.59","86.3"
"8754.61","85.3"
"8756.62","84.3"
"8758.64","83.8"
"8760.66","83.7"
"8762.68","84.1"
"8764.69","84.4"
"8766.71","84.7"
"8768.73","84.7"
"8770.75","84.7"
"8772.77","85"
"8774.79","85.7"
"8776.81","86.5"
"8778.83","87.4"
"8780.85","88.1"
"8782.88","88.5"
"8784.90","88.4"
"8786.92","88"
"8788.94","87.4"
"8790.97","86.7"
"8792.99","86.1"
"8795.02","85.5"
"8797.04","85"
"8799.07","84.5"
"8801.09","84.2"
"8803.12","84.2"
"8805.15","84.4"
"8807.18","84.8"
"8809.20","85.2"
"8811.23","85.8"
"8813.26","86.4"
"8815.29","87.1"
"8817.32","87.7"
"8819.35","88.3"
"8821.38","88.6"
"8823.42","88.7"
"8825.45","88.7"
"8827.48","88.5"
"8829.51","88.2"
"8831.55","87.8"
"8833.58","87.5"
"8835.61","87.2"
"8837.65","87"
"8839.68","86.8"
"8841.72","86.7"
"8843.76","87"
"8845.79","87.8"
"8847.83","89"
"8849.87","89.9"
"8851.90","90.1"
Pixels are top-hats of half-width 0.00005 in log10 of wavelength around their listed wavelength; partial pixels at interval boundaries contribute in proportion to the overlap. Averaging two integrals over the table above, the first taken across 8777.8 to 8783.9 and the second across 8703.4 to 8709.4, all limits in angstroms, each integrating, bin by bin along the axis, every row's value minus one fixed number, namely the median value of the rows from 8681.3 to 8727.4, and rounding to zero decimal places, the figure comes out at 14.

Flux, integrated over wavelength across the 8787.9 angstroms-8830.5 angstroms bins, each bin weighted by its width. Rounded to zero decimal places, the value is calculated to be 3684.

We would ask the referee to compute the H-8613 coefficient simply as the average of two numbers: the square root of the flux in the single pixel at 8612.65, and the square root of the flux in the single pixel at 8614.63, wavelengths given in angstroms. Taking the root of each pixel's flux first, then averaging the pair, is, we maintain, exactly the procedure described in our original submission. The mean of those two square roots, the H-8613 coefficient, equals 8.95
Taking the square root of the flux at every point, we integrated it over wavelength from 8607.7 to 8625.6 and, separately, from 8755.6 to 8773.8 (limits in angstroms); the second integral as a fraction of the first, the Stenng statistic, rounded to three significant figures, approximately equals 1.04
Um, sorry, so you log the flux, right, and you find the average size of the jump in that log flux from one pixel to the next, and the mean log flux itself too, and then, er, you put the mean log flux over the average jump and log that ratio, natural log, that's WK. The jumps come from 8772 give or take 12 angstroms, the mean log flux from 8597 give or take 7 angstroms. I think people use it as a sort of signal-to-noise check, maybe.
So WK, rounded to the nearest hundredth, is 6.76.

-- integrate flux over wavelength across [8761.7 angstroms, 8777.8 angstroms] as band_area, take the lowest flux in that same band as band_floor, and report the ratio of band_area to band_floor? 16.3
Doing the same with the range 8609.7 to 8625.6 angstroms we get 16.0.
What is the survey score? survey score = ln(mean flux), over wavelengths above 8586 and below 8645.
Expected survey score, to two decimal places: 4.40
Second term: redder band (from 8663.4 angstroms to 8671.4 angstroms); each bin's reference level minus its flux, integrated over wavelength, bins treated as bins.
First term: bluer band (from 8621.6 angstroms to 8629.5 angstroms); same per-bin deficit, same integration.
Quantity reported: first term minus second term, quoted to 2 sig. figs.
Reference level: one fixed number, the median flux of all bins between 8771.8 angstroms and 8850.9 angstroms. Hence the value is -59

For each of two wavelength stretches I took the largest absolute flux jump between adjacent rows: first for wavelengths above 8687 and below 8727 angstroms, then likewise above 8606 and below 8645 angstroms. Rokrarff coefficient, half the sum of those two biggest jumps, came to 0.95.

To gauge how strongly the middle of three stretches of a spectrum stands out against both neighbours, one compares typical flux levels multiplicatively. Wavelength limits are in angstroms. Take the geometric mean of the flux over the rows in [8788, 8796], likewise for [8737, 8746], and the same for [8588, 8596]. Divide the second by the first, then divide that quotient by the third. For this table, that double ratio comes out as 0.0124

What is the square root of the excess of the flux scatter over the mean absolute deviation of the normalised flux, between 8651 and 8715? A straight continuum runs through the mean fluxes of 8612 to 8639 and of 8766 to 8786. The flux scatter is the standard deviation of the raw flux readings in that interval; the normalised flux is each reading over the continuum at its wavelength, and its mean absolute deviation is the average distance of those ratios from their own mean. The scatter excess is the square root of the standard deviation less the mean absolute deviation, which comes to 2.2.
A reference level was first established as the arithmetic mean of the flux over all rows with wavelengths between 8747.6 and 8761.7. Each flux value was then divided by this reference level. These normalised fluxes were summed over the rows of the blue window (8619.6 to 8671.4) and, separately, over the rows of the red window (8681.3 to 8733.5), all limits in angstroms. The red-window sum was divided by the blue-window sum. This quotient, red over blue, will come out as 1.06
